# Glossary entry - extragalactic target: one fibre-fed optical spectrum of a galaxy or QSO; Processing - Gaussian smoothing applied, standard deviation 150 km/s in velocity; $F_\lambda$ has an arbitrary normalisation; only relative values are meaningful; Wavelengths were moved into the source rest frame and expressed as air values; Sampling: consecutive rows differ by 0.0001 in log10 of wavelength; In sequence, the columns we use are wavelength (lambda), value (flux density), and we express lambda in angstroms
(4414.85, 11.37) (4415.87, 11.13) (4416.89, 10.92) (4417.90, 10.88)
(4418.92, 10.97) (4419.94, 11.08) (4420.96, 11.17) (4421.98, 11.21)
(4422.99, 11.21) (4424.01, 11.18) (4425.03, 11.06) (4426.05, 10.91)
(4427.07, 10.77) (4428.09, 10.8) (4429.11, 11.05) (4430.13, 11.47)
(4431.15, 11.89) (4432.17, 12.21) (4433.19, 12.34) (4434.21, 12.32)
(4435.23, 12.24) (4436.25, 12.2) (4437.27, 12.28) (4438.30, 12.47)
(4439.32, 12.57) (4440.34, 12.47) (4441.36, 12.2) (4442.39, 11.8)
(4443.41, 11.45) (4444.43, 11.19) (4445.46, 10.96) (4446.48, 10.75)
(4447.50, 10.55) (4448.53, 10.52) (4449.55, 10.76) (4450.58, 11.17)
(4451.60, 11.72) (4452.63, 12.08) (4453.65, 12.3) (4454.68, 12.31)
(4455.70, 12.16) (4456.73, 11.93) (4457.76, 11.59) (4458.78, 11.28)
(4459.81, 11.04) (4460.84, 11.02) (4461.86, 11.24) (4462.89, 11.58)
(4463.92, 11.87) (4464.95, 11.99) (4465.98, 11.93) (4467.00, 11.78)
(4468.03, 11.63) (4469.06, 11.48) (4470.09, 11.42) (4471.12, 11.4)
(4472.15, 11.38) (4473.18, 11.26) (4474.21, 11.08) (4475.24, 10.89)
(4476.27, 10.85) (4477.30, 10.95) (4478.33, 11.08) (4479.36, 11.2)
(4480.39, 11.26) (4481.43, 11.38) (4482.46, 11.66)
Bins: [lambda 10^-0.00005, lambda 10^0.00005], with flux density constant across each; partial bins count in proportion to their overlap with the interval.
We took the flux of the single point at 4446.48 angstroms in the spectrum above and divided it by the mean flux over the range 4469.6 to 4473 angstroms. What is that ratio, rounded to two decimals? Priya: 0.94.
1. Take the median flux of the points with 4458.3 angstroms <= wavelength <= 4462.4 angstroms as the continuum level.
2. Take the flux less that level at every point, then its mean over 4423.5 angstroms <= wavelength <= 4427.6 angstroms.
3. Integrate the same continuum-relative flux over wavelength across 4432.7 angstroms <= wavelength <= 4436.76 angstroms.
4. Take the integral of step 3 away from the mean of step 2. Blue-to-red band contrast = -4.8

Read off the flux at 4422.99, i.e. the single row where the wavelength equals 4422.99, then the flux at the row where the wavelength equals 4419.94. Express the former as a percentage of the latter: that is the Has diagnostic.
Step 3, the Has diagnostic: 101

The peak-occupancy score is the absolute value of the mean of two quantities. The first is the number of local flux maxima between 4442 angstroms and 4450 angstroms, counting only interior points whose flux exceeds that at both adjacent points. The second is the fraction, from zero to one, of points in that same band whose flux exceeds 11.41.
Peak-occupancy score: 0.1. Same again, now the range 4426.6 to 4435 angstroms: 0.8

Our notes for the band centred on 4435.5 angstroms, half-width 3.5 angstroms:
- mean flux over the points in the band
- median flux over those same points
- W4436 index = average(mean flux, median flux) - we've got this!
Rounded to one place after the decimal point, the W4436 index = 12.3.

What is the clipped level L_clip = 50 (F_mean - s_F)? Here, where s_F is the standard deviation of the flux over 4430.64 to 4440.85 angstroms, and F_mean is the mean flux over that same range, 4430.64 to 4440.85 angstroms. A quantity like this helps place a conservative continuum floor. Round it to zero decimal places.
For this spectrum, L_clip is 606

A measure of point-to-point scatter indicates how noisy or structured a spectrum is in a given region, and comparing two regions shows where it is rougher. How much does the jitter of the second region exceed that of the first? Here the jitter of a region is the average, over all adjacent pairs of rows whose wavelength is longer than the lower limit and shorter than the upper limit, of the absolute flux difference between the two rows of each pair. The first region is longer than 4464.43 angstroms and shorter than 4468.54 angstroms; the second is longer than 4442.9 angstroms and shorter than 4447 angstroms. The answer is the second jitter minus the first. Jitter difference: 0.11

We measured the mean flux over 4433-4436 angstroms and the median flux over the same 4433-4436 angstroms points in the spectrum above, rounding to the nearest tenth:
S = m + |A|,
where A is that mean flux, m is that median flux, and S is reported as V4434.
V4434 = 24.6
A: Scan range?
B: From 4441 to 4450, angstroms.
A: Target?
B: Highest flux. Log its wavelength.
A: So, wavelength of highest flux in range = 4441.36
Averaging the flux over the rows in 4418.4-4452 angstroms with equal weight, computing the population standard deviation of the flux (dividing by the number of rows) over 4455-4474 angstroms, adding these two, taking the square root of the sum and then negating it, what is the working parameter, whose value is -3.44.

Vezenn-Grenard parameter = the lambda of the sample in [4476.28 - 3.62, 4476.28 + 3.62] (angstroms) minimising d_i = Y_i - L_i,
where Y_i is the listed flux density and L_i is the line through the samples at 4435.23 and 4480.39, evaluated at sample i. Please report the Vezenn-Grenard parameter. 4476.27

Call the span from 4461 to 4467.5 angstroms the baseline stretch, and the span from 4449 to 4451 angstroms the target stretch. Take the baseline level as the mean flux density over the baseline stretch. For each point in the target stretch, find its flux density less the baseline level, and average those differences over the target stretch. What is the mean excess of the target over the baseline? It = -0.8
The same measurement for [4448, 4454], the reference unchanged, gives -0.3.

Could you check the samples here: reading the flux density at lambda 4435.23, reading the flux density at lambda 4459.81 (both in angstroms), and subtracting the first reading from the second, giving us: -1.2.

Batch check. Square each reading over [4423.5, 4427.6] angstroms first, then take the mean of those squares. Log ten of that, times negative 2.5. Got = -5.20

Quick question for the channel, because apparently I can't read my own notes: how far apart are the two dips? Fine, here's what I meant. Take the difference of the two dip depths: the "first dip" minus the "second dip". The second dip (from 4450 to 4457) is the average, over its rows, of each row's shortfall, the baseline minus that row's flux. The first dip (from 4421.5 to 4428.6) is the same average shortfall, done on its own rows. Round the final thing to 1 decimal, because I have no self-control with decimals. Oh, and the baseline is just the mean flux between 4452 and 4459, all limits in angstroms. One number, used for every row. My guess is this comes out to 0.9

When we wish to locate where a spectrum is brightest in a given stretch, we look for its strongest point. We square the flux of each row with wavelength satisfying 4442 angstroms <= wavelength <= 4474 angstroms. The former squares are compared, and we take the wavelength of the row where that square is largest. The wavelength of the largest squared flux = 4454.68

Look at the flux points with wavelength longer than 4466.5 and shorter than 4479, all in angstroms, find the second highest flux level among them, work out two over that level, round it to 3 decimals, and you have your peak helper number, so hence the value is 0.172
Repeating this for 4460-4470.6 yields 0.168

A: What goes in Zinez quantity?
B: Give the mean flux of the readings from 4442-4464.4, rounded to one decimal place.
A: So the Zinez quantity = 11.4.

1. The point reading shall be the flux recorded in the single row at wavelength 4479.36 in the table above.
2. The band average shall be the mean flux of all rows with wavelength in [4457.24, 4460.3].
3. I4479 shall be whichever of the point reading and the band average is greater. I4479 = 11.3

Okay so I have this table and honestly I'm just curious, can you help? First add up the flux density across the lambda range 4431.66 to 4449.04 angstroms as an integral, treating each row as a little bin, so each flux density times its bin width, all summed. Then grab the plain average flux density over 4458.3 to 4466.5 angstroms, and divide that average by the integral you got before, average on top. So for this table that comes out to 0.056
